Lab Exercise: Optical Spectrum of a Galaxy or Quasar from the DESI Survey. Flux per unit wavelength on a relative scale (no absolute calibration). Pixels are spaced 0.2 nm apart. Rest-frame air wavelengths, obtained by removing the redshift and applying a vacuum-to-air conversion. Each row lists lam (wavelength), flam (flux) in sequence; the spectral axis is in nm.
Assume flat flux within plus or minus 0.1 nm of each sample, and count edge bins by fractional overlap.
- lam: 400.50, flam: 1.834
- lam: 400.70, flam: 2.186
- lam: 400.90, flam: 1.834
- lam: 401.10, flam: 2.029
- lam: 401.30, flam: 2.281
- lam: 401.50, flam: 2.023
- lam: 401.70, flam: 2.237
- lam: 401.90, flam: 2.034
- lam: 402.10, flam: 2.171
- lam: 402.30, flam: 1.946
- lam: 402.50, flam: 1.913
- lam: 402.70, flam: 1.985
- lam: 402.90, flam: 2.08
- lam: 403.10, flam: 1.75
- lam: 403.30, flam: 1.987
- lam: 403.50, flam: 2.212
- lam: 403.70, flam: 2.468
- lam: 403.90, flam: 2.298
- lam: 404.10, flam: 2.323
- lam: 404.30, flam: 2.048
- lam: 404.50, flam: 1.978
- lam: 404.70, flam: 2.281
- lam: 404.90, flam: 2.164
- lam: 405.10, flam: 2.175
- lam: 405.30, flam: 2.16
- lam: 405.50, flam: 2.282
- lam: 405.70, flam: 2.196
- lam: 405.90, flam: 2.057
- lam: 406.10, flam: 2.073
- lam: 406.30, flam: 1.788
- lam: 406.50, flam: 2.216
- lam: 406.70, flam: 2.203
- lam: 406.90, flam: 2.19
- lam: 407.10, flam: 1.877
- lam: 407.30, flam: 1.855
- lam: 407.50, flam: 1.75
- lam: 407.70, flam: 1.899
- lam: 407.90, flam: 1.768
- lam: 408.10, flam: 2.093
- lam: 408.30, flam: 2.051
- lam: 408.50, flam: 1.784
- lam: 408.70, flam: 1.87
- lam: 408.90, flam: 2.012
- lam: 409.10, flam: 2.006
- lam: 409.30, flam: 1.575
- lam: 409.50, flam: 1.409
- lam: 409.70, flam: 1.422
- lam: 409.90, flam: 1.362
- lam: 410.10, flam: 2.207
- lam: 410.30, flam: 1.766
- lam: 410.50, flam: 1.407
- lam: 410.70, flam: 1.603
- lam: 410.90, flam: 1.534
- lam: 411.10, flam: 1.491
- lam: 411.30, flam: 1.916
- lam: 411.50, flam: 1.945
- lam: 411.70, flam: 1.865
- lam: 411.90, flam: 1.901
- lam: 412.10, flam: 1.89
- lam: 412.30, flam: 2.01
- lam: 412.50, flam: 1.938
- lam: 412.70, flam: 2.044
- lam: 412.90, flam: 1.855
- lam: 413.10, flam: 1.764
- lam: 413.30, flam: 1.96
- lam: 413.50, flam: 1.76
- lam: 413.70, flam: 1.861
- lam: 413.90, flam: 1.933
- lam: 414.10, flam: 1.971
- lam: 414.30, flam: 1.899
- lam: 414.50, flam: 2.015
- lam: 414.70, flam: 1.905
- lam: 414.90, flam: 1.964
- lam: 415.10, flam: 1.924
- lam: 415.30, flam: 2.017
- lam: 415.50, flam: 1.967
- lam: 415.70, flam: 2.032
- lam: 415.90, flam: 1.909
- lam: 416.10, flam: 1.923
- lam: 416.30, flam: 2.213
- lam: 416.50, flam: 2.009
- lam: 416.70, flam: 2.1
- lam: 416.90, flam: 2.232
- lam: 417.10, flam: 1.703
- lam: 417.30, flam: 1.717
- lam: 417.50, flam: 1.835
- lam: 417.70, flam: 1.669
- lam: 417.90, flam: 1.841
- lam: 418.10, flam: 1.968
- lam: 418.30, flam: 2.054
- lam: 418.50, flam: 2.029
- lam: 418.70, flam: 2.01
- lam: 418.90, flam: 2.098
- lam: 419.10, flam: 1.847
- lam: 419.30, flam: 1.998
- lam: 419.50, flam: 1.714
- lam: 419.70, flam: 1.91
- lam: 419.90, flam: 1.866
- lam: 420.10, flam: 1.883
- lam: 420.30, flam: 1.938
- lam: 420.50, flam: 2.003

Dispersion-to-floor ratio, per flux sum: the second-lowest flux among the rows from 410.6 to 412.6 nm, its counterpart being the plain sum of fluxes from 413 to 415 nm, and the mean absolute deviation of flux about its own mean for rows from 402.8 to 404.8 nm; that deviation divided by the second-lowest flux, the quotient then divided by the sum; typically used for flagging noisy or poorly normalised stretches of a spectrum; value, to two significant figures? 0.0060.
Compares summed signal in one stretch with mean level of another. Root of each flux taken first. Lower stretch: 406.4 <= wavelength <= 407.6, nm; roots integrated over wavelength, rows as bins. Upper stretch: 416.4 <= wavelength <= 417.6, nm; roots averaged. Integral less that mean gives 0.313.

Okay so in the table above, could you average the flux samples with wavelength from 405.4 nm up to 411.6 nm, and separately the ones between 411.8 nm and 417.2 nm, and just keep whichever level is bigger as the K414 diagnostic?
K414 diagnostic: 1.95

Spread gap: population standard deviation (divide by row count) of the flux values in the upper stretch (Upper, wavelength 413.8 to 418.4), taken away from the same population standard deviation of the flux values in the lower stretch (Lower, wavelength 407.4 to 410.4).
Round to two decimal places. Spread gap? 0.12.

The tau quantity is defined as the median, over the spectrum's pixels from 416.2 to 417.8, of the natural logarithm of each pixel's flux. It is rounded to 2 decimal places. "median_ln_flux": 0.65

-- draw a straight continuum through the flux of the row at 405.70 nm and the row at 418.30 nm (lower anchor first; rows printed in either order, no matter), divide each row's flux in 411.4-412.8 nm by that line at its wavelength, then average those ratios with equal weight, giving 0.914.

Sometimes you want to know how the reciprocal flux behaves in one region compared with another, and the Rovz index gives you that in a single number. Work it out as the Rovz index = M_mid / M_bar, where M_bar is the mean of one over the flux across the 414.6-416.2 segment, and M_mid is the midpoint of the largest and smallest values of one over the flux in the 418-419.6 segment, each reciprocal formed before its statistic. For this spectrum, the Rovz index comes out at 1.04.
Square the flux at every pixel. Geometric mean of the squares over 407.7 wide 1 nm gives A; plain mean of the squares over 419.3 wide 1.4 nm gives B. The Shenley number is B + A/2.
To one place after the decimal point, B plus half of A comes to 5.4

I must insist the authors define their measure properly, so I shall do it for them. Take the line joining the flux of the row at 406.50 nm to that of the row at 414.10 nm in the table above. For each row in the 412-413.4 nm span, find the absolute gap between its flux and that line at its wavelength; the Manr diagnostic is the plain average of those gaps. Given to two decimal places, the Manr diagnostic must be 0.10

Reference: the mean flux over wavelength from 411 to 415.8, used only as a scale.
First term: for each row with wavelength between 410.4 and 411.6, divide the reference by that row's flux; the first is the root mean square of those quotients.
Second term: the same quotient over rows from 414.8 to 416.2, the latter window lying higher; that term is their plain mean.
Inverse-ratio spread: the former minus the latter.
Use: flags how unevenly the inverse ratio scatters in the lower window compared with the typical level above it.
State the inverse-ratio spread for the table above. 0.21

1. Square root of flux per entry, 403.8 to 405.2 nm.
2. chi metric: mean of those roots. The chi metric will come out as 1.48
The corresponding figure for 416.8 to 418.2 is 1.36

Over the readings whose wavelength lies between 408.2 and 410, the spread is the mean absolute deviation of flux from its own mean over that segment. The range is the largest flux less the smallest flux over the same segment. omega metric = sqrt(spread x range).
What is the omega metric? 0.41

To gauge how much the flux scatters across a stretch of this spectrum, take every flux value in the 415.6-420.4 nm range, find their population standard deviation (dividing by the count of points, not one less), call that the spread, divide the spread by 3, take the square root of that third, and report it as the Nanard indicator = 0.222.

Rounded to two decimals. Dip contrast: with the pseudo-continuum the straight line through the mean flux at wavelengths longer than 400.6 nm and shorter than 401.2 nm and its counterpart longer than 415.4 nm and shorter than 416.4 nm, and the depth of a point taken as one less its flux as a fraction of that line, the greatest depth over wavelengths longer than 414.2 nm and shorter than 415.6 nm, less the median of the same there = 0.03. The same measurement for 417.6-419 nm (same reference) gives 0.17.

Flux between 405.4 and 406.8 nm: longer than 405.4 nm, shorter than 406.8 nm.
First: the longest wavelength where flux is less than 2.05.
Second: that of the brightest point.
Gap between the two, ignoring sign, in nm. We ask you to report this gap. 0.80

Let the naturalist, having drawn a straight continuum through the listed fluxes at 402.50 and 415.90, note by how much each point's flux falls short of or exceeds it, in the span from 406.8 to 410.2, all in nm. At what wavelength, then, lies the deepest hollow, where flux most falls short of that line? 409.90 nm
